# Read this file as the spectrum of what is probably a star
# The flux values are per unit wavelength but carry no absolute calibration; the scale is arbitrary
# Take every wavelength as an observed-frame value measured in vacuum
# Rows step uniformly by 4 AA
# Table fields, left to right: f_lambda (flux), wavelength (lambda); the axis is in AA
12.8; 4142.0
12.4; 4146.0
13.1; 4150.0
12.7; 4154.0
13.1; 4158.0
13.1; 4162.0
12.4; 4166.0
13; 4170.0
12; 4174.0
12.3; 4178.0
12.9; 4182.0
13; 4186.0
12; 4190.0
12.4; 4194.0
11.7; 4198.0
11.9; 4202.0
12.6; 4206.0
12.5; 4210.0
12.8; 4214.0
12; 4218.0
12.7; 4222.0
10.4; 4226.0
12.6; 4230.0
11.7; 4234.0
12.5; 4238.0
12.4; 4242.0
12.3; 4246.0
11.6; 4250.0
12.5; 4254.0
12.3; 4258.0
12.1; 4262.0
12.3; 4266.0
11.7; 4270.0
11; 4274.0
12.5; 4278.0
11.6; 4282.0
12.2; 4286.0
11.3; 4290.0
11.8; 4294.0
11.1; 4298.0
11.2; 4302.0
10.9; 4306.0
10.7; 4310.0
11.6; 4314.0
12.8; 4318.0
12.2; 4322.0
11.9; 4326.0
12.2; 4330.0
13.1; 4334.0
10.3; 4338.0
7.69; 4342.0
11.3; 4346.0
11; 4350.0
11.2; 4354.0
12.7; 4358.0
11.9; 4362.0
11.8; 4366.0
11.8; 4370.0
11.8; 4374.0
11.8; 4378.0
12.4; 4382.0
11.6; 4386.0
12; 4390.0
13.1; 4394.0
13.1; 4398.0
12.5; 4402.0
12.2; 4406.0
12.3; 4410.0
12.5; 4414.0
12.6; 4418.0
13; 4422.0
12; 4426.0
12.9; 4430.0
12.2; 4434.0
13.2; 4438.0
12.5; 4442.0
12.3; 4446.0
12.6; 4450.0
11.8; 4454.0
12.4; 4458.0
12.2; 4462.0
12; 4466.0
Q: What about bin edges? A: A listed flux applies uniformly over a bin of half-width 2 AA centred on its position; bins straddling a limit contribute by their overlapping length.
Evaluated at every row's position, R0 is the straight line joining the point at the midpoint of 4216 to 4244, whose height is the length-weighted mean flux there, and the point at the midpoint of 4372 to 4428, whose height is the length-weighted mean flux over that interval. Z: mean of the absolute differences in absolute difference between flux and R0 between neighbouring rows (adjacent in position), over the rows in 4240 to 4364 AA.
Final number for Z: 0.58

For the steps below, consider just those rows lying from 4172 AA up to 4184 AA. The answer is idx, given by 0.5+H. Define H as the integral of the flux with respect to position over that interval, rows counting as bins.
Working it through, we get 149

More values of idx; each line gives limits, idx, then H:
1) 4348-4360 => 140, 140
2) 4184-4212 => 345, 344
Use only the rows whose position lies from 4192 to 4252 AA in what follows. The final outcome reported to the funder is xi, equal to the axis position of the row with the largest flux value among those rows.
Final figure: 4214.0 AA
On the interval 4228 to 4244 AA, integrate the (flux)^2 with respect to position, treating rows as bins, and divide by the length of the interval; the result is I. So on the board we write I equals 151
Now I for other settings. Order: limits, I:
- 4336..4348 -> 98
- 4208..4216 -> 160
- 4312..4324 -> 149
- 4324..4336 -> 154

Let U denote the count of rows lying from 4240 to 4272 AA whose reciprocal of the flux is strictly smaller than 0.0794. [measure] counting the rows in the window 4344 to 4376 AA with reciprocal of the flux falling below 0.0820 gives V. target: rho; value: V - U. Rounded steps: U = 0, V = 1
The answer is 1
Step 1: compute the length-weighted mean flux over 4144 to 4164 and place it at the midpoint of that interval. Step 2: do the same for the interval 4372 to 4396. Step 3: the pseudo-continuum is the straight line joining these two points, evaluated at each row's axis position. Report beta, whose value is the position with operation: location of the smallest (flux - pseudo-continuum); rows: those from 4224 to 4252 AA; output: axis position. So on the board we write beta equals 4226.0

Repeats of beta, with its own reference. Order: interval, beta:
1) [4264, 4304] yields 4274.0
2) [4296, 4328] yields 4310.0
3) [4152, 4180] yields 4174.0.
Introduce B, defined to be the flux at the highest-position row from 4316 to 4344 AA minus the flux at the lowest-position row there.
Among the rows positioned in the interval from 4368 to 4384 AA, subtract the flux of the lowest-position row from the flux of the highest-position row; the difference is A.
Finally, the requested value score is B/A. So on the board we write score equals -8.5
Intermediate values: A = 0.60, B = -5.1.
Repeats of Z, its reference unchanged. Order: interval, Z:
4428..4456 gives 0.36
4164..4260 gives 0.42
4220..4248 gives 0.43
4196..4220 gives 0.37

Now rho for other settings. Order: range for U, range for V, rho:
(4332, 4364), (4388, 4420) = 5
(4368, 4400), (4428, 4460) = 5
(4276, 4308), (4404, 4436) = 7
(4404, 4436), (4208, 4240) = 2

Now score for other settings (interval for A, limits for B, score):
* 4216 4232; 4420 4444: -0.8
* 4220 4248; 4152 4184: -0.5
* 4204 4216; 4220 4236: -5.0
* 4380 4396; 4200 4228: -2.1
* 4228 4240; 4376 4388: 2.0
